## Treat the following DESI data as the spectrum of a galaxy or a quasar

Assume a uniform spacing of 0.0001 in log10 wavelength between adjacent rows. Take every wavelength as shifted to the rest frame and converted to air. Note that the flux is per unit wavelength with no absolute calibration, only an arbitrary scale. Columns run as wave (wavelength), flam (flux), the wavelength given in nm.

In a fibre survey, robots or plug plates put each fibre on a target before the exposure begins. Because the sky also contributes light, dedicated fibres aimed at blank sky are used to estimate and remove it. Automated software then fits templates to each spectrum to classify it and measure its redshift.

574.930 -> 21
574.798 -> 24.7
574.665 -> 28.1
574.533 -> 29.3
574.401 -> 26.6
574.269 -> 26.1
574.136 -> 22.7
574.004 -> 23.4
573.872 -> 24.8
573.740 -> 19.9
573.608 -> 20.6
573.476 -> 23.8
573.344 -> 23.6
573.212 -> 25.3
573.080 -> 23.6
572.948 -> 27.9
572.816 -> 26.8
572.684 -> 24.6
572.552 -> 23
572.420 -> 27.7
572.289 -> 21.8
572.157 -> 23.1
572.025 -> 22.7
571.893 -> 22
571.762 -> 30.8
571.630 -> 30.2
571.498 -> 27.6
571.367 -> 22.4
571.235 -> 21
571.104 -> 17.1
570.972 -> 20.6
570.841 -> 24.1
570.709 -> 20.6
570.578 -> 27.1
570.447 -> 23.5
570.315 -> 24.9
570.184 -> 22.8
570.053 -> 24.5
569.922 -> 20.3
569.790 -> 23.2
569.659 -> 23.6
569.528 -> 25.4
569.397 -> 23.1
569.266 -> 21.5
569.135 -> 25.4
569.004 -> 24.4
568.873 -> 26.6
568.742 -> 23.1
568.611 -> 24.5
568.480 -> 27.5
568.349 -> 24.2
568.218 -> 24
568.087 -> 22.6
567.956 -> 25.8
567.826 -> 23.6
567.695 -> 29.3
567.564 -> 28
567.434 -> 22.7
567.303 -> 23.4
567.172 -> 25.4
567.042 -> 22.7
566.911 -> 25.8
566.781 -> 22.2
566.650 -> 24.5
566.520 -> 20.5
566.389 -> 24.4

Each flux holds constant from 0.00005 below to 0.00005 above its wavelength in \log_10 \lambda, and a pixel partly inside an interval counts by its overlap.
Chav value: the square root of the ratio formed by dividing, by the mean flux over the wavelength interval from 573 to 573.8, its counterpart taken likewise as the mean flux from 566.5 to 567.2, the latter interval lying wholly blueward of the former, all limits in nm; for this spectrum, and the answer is 1.02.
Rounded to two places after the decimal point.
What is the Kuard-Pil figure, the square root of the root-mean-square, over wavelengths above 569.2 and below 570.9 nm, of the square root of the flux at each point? 2.20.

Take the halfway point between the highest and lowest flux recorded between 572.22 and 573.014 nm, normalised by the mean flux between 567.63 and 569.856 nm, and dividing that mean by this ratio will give 24.3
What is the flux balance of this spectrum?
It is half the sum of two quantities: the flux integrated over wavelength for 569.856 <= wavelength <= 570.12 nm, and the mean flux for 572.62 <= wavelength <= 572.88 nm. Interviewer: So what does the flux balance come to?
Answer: 15.8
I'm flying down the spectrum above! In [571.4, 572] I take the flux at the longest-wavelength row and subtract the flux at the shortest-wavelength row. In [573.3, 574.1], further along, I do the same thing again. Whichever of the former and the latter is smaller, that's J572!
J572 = -6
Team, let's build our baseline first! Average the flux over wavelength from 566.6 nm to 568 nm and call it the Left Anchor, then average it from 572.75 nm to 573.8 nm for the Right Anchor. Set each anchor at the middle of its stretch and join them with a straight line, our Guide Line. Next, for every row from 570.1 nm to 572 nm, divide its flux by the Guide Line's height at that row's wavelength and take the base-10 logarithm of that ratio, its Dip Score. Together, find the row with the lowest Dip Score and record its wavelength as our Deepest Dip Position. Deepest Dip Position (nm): 571.104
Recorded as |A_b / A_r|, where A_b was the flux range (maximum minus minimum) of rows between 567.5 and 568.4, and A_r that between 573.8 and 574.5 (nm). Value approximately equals 1.7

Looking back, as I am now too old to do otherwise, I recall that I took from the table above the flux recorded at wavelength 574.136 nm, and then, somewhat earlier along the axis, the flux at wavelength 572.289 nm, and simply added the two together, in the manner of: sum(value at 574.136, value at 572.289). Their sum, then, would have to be 44.5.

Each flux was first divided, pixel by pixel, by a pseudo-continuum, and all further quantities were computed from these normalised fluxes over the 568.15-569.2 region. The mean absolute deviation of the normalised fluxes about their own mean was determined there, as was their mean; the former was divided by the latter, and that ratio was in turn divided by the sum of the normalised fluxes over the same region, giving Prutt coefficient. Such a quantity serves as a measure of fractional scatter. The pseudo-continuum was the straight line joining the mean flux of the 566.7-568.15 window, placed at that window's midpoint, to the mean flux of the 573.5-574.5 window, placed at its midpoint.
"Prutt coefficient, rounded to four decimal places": 0.0058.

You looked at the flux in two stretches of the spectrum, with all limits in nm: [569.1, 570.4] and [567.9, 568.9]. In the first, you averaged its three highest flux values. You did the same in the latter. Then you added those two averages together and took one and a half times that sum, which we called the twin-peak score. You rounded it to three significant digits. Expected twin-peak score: 77.8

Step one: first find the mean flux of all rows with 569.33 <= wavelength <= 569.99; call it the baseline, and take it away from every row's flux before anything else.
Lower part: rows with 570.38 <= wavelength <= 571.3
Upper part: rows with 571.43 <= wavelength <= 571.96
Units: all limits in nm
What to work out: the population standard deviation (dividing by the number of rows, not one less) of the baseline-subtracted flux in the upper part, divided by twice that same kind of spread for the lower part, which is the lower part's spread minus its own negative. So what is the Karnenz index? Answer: 0.59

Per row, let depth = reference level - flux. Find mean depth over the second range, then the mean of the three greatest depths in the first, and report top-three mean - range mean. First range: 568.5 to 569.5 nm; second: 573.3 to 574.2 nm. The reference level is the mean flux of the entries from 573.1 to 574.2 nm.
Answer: 0.1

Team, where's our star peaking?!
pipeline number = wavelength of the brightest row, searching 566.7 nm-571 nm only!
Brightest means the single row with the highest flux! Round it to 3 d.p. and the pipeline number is 567.695 nm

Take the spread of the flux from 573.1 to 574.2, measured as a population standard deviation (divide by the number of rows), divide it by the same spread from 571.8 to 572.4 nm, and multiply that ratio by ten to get 34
